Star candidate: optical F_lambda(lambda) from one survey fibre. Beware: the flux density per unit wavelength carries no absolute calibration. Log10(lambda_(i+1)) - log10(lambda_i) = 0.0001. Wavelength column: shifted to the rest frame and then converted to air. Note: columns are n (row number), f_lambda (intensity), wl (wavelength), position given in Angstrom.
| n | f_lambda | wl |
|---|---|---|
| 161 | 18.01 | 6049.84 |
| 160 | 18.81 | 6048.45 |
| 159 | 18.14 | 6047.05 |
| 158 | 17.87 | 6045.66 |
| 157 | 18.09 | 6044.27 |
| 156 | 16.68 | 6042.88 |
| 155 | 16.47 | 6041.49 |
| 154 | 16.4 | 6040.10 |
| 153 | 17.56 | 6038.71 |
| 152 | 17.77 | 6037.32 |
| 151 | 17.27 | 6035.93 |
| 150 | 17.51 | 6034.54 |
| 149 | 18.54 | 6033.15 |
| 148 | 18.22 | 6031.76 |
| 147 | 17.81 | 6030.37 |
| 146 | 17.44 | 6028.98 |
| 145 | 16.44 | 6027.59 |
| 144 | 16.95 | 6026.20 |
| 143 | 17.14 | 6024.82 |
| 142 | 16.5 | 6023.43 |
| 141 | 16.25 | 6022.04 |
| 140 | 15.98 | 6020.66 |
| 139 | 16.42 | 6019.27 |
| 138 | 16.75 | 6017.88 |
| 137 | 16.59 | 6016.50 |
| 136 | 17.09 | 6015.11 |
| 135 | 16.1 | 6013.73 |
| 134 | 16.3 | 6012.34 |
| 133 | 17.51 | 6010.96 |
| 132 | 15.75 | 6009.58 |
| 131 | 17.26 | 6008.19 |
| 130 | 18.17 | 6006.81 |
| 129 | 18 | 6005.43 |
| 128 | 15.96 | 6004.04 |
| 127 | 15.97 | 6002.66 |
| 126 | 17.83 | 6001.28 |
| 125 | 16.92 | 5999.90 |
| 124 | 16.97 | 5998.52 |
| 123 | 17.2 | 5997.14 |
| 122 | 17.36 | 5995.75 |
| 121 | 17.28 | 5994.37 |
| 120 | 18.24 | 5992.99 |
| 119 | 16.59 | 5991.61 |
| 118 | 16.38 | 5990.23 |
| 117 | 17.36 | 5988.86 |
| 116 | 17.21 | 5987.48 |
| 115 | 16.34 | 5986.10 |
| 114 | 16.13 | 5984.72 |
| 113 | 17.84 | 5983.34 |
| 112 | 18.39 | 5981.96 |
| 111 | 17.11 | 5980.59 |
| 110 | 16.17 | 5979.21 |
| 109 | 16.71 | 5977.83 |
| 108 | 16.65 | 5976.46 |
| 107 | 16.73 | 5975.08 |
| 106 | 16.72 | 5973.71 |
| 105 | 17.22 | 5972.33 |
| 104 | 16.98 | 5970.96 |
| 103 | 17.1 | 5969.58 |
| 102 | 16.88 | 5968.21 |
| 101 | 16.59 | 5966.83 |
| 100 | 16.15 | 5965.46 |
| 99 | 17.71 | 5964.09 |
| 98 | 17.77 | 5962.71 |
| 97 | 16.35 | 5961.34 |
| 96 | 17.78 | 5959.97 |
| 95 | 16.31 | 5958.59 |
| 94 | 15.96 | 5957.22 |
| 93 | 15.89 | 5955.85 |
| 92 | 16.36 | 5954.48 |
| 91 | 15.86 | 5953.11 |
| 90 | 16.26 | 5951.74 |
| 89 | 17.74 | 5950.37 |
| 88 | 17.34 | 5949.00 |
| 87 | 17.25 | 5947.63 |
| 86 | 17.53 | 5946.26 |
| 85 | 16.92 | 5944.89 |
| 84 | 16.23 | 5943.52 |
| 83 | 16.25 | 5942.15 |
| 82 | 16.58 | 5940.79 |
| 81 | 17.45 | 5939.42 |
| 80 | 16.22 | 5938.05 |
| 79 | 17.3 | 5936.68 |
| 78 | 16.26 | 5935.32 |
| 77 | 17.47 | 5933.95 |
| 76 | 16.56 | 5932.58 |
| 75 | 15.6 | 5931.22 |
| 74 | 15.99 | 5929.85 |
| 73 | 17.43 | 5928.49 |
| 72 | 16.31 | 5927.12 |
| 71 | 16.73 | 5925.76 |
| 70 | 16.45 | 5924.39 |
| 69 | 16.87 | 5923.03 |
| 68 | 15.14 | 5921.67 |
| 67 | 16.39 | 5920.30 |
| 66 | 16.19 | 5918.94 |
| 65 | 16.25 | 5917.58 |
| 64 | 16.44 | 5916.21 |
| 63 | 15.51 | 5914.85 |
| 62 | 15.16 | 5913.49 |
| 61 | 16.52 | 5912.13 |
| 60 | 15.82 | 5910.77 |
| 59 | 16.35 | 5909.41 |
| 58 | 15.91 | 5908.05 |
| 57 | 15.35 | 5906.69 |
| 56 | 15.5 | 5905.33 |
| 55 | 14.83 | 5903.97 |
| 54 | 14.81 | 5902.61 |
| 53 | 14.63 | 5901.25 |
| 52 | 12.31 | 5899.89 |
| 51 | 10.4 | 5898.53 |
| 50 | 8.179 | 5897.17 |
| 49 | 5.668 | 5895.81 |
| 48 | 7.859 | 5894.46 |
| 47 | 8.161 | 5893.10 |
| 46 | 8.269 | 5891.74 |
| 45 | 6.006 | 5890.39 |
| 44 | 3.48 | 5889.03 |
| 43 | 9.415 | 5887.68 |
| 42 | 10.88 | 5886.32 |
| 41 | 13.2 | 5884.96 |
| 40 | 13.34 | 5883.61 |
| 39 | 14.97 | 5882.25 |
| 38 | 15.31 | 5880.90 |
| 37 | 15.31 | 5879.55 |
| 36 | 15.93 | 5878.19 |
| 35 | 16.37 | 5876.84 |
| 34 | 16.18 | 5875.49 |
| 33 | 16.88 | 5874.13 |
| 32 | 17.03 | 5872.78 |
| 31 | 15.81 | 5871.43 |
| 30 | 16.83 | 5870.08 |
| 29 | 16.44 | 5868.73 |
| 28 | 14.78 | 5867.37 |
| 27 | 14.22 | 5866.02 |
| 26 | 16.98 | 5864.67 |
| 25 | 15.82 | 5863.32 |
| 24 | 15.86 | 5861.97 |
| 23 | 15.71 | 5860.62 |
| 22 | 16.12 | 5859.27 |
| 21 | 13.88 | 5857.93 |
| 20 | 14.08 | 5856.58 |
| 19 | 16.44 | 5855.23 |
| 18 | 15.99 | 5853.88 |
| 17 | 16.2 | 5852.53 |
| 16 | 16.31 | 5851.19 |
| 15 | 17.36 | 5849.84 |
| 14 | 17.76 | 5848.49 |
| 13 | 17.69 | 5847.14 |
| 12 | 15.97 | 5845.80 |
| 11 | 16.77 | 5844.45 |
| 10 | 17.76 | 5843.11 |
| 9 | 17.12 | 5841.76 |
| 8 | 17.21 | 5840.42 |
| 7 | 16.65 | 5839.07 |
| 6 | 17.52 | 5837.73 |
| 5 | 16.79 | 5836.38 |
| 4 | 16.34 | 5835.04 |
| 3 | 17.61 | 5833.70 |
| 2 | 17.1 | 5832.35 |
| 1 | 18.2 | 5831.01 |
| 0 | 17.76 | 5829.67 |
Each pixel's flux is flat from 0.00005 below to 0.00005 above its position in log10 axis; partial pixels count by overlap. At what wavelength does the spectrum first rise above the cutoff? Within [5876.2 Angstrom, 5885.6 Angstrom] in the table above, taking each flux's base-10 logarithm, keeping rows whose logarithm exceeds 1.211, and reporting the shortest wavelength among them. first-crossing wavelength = 5876.84 Angstrom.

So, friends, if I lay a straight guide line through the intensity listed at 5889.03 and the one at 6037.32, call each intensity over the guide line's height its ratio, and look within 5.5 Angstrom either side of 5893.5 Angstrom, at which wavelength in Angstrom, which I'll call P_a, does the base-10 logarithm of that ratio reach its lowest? 5889.03 Angstrom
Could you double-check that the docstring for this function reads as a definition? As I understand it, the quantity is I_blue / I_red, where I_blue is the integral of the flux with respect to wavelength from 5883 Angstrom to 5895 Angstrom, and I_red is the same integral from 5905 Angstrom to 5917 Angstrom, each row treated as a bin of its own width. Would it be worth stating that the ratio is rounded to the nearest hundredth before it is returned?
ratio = 0.56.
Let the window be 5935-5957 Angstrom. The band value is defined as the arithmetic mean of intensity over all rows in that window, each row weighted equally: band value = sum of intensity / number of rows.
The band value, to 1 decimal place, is 16.7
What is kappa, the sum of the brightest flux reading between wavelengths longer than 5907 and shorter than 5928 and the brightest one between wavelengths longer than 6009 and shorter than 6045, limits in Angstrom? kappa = 35.41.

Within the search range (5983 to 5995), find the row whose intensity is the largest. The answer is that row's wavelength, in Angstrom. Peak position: 5992.99 Angstrom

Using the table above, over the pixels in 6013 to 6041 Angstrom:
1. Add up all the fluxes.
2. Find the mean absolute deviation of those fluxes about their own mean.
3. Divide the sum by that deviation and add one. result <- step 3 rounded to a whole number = 570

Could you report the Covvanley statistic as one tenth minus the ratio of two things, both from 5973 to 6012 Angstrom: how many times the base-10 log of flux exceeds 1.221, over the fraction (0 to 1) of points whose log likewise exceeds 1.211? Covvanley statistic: -24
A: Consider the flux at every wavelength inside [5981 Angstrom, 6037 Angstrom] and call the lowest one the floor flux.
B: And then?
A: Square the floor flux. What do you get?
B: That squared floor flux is 248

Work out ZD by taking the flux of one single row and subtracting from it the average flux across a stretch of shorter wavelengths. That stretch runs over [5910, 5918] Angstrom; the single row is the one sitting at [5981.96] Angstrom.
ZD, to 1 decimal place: 2.4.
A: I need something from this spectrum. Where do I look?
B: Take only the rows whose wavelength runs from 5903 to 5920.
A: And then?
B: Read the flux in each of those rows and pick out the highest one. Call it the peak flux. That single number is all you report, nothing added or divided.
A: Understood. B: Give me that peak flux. 16.52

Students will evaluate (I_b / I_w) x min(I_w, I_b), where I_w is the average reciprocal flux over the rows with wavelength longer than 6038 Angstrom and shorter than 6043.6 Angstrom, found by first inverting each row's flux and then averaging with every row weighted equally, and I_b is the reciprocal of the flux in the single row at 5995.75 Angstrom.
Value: 0.056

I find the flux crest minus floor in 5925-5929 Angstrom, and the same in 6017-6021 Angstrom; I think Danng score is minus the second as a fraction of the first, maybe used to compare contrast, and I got -0.7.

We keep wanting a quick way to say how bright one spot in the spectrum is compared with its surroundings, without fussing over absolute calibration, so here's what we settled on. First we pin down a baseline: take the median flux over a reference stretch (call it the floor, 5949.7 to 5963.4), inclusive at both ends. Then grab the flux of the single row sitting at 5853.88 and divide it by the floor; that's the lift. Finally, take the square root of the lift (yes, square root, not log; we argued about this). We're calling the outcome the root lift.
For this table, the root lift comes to 0.99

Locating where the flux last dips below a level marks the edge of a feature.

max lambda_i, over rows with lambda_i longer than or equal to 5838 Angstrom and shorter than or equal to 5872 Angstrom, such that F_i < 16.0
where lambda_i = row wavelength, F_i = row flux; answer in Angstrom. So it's 5871.43 Angstrom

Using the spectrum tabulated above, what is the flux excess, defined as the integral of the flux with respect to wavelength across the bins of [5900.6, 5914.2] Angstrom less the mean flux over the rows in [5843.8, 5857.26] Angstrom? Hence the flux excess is 194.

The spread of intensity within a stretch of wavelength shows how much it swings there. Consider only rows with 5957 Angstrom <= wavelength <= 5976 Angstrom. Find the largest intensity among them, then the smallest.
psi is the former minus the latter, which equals 1.8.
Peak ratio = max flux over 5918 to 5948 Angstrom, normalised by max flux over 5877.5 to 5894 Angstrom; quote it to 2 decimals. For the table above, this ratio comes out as 1.10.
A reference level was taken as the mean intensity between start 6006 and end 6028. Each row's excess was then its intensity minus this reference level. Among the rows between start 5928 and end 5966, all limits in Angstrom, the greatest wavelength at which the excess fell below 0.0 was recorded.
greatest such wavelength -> 5965.46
